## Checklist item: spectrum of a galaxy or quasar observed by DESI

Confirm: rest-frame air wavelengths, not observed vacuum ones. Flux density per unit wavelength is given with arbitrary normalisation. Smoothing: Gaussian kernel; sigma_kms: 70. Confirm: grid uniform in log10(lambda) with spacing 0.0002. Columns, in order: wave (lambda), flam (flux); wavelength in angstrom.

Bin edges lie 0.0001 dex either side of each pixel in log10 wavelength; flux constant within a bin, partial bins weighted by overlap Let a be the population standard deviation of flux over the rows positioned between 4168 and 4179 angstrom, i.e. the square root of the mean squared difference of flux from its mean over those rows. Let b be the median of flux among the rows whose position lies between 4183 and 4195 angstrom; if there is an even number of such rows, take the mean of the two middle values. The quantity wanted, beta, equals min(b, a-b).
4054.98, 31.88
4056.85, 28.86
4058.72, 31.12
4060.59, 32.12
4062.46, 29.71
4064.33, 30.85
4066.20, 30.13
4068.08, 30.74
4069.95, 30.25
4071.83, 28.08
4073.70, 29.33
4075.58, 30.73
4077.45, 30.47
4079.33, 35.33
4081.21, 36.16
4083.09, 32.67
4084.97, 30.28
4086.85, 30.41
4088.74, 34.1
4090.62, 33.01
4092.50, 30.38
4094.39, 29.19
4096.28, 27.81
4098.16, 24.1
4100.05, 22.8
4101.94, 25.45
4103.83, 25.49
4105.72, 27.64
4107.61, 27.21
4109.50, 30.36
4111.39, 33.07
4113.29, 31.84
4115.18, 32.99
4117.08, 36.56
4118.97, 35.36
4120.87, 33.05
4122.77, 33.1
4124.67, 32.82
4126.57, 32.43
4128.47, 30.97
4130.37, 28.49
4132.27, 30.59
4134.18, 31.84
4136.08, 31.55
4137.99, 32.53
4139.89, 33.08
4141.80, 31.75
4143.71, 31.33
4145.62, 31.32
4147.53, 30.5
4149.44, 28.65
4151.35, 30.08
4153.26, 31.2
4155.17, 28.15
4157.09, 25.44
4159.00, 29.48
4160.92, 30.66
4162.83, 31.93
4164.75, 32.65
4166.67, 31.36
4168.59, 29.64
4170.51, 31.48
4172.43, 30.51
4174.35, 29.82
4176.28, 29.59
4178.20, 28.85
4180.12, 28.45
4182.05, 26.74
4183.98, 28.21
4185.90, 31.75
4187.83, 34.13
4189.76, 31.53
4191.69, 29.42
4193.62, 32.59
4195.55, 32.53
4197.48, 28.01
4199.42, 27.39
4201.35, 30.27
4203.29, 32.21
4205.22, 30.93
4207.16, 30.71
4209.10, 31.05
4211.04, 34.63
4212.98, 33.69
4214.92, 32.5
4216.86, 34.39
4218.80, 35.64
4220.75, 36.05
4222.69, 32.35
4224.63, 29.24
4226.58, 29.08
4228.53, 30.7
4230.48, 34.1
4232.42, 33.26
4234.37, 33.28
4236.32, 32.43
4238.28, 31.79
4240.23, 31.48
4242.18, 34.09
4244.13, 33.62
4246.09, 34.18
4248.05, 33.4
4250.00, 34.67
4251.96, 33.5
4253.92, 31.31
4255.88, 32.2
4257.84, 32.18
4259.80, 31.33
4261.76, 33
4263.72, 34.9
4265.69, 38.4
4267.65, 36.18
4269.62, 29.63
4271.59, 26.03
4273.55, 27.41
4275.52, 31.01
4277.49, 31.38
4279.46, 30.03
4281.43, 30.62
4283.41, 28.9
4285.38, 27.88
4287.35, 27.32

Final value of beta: -30.8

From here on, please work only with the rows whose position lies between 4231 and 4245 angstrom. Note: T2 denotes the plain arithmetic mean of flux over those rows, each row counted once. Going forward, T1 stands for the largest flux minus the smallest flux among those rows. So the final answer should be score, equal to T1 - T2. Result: -30.2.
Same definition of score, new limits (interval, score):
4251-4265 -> -29.0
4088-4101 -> -17.5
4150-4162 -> -23.4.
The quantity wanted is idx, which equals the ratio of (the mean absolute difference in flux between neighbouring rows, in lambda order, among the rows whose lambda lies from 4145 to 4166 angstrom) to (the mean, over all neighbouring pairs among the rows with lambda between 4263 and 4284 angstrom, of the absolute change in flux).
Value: 0.73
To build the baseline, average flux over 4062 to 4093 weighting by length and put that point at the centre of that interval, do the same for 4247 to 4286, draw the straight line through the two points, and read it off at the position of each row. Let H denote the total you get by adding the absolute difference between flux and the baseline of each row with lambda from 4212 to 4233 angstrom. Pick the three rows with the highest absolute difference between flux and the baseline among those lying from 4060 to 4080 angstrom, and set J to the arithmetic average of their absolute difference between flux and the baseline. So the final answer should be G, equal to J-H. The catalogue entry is -22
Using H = 25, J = 3.1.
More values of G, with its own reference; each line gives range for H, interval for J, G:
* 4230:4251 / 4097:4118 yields -11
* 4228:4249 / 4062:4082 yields -12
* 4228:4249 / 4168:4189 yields -12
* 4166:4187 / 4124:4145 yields -19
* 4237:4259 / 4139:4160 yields -11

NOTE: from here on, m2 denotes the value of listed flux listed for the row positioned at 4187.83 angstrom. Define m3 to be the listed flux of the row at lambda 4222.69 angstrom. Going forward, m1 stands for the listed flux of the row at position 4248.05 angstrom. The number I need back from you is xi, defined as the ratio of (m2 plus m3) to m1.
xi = 1.99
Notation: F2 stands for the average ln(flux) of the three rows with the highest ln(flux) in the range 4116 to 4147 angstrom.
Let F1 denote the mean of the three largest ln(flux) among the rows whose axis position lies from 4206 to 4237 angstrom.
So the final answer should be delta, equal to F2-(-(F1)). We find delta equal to 7.12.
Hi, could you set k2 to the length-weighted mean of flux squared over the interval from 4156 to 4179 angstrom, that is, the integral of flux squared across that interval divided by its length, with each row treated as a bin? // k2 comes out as 910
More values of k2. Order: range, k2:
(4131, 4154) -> 972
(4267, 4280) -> 914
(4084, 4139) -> 943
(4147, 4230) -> 955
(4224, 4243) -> 1025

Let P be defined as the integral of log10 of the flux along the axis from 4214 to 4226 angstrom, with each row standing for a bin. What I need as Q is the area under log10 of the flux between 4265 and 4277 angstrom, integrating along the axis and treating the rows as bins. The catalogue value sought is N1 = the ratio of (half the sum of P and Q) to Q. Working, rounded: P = 18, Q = 18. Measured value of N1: 1.01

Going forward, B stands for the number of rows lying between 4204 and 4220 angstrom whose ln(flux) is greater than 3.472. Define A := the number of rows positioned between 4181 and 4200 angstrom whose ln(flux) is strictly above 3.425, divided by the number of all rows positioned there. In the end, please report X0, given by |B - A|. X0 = 4.5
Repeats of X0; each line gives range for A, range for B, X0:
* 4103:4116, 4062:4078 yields 0.4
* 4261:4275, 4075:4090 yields 3.4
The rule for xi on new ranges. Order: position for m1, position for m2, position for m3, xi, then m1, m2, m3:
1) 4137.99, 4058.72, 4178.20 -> 1.84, 32.53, 31.12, 28.85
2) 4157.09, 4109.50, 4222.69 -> 2.47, 25.44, 30.36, 32.35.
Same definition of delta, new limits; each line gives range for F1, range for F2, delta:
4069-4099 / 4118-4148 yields 7.08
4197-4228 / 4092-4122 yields 7.12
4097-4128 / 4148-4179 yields 7.02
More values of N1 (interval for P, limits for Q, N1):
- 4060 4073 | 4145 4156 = 1.09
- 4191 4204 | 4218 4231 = 0.99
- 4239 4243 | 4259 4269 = 0.70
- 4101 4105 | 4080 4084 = 0.96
